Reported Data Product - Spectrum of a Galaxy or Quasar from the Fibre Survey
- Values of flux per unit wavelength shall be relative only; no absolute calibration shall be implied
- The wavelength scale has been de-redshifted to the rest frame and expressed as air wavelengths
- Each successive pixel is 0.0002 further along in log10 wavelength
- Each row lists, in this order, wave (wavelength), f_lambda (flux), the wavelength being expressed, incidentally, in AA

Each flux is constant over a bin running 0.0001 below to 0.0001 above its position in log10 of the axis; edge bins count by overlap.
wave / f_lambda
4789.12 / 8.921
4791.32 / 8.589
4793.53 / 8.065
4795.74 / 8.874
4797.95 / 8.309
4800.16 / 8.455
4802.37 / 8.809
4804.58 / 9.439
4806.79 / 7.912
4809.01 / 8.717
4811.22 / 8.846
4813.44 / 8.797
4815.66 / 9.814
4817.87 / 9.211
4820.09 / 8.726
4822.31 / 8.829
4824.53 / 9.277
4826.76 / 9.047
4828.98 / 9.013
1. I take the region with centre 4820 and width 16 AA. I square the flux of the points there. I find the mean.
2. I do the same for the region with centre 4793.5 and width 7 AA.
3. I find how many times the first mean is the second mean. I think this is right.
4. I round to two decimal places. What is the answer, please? 1.14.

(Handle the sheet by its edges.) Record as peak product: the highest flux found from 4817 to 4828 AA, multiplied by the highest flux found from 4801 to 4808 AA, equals 88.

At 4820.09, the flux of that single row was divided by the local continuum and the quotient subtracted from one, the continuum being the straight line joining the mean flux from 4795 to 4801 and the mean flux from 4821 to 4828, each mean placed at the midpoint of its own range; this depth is 0.03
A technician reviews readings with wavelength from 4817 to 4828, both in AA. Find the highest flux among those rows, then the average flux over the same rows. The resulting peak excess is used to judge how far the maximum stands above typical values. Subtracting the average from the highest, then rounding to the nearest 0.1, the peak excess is 0.3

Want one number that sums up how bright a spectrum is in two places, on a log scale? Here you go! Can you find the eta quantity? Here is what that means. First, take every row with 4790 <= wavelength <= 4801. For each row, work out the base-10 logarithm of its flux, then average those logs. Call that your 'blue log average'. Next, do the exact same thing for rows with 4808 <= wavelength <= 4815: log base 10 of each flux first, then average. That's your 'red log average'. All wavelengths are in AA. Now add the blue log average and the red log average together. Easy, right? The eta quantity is 1.87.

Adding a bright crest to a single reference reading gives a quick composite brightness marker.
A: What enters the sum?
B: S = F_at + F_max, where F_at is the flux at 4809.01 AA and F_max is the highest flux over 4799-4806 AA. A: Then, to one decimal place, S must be 18.2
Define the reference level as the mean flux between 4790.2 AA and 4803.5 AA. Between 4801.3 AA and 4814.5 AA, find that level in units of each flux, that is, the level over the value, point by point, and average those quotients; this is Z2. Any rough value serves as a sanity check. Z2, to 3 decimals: 0.976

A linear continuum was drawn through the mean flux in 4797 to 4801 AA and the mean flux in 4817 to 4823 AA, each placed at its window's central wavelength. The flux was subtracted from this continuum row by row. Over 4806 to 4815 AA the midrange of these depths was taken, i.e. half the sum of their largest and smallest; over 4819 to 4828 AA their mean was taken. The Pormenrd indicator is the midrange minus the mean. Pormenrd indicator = 0.22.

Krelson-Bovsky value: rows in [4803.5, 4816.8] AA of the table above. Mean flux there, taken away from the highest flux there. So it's 0.89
